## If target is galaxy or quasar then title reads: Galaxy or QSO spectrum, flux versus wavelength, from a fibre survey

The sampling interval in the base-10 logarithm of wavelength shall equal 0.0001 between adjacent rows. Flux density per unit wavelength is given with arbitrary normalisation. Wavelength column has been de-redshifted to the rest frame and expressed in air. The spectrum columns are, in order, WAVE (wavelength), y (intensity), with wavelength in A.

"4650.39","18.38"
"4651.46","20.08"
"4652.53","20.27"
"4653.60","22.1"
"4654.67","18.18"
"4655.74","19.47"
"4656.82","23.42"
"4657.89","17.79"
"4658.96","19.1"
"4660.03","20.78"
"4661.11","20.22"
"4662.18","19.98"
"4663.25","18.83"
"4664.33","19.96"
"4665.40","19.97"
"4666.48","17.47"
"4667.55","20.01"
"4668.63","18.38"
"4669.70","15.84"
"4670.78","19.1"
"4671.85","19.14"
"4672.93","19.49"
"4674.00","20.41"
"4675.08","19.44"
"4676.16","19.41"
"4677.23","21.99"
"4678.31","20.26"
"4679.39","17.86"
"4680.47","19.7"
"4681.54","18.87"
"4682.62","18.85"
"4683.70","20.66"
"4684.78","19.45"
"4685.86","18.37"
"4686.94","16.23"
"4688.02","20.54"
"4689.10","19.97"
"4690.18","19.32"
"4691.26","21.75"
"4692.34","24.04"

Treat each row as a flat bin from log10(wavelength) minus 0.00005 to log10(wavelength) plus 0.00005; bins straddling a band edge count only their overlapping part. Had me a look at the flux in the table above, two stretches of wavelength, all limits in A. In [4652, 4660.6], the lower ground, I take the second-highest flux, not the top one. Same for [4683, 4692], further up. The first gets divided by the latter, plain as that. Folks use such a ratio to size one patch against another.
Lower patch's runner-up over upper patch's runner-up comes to 1.07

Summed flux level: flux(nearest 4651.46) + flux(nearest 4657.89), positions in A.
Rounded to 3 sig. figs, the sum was 37.9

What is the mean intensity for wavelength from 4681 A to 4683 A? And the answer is 18.9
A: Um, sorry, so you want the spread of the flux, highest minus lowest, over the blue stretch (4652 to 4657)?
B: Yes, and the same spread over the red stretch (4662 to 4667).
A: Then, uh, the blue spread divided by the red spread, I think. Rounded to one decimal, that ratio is 2.1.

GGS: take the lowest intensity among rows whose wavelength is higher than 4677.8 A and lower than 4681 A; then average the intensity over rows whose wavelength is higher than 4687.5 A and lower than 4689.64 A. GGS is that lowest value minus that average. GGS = -2.4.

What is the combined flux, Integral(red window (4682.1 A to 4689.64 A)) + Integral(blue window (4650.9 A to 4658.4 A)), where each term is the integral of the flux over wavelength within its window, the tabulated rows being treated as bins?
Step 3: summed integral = 296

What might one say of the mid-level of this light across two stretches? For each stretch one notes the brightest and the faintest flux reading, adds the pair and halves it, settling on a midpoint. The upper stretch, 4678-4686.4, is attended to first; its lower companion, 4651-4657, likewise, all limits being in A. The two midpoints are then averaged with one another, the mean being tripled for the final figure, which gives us 60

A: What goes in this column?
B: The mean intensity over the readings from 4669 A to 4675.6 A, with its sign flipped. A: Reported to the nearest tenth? -18.9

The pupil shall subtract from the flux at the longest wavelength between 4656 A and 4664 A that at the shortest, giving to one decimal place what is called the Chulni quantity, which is -4.6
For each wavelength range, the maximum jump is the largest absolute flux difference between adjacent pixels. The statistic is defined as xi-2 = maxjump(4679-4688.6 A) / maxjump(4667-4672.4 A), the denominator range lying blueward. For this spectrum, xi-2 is 1.3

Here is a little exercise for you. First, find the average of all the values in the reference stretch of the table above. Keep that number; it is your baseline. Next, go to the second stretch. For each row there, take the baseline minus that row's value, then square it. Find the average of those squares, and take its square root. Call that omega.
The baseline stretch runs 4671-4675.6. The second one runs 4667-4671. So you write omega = 2.0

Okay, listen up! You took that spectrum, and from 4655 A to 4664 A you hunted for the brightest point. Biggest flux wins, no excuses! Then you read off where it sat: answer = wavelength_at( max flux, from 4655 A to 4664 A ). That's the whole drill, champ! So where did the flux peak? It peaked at 4656.82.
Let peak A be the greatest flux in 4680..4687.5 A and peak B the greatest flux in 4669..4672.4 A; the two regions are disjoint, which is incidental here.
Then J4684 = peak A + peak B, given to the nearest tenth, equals 39.8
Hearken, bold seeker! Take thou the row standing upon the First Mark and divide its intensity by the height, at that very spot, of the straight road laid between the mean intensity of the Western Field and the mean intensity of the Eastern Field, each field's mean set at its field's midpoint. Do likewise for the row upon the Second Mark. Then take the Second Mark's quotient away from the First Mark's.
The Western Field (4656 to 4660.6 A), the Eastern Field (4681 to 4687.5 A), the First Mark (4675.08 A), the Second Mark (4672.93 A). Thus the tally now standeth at 0.004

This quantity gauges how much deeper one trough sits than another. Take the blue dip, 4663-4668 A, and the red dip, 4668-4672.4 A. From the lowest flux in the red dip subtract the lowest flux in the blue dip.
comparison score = -1.6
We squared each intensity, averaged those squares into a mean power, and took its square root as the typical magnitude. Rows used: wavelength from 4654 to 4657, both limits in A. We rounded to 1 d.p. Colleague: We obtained 20.5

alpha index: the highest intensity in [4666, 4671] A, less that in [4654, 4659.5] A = -3.4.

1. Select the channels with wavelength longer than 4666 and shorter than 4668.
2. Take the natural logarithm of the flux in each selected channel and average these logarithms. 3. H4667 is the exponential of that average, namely 18.7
